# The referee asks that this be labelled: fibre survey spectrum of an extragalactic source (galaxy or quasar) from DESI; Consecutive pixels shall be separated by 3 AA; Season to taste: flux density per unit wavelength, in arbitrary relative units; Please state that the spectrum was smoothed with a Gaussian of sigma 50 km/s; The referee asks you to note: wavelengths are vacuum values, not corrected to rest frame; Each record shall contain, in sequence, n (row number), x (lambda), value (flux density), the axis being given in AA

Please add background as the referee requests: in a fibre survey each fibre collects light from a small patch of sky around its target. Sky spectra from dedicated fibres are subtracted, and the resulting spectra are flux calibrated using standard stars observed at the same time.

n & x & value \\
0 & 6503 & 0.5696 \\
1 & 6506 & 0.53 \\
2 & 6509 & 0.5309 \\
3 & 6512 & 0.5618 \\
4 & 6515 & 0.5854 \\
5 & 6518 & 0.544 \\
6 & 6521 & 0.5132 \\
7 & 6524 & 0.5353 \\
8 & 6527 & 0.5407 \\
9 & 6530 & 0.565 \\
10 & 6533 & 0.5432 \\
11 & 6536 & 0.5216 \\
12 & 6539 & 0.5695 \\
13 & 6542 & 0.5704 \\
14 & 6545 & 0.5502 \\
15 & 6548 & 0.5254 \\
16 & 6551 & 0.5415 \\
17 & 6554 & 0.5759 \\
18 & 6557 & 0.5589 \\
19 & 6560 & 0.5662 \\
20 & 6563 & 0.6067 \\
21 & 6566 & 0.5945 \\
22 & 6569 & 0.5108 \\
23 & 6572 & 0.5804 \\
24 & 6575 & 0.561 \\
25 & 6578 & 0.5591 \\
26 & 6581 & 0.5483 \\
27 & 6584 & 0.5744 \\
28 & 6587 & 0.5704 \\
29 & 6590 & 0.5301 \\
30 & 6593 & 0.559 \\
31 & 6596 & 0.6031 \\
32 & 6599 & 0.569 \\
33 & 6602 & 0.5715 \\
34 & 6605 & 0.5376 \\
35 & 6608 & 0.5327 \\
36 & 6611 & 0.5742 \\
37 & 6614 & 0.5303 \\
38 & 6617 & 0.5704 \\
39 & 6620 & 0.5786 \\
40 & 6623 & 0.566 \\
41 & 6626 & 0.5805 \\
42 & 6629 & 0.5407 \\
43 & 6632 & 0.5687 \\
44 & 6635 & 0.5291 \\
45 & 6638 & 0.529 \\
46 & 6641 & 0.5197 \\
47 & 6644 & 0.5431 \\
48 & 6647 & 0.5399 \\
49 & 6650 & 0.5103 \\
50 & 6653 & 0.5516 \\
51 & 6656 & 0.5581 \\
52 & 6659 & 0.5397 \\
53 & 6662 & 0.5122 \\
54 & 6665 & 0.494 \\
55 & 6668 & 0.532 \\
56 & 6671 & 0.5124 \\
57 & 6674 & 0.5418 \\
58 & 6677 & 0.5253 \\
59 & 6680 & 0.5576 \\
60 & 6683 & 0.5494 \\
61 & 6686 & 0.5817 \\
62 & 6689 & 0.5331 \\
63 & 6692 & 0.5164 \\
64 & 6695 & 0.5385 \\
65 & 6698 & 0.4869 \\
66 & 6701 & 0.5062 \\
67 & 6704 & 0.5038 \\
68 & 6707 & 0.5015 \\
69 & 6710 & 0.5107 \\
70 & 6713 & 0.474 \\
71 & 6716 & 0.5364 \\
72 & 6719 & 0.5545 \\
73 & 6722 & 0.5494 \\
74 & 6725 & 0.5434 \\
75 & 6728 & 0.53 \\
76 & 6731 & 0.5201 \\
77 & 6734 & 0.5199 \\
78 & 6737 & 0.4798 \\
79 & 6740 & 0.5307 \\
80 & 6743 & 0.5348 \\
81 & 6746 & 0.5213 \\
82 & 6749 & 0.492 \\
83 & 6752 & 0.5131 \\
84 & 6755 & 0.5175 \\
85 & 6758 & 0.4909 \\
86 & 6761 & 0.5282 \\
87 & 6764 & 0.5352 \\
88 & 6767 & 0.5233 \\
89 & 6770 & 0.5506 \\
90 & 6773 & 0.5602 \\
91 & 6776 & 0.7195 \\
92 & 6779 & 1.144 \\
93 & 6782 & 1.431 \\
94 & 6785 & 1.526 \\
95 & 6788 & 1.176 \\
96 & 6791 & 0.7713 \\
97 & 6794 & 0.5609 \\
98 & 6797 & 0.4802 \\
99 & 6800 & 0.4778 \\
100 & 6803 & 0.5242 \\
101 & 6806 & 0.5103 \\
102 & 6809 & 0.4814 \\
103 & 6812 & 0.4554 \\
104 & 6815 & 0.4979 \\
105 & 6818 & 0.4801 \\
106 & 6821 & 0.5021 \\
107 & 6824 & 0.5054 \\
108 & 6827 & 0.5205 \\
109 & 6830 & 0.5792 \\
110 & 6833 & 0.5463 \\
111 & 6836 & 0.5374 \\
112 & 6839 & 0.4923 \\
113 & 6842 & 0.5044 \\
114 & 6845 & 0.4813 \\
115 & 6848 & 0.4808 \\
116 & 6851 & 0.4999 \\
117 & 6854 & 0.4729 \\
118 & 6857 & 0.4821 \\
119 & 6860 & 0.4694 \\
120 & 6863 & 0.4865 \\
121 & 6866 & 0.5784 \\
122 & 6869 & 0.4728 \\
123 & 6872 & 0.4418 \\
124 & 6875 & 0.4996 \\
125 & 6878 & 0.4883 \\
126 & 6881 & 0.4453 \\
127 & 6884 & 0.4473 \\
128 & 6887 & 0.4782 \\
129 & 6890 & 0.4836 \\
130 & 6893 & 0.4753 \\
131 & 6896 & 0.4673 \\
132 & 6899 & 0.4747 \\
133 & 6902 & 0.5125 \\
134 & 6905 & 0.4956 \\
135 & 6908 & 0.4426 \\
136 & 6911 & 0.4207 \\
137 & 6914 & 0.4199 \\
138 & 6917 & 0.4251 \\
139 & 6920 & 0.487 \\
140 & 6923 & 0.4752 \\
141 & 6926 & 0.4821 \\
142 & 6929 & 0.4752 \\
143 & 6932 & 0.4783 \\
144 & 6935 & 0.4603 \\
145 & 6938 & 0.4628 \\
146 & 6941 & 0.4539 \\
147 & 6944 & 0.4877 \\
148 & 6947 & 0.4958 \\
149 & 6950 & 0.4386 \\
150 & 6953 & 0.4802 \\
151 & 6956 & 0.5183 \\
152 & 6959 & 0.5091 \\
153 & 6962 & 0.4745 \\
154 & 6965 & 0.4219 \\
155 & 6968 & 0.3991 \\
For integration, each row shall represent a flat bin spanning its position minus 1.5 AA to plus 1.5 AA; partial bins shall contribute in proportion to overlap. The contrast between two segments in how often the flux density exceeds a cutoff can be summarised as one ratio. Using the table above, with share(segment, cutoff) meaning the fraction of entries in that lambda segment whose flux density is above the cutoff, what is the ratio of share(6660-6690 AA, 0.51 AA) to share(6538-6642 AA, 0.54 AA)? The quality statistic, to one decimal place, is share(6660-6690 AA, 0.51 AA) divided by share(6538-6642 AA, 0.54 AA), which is 1.2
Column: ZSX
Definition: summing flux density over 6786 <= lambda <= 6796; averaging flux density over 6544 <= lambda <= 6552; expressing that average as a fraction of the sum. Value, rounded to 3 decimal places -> 0.215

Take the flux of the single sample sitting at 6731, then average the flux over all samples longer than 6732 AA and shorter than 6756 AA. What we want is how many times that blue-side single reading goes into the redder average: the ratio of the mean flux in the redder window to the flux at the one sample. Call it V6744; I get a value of 0.99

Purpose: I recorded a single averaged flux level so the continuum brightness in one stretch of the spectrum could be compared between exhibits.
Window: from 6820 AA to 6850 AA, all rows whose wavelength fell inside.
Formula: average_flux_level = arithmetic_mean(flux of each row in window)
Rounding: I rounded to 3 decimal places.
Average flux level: 0.515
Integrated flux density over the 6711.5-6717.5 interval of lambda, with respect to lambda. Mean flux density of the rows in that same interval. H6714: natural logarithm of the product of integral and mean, 0.43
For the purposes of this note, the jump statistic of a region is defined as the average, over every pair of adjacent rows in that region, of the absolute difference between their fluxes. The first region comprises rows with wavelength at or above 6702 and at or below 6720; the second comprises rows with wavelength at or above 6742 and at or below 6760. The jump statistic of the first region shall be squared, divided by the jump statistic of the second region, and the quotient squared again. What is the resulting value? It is 0.0012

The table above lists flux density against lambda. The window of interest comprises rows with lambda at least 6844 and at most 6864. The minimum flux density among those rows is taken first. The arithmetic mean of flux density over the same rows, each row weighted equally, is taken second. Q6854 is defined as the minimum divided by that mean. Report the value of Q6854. 0.974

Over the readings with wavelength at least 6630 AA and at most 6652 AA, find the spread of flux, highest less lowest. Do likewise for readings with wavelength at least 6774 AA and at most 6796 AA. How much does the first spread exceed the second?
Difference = -0.91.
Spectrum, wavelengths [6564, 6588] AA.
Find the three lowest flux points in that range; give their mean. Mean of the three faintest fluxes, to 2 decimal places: 0.54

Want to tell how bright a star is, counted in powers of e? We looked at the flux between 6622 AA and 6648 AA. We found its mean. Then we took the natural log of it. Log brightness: -0.605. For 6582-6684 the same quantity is -0.603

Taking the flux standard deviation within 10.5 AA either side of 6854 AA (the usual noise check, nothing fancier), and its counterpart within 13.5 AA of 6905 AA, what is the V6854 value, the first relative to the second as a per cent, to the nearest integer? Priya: 29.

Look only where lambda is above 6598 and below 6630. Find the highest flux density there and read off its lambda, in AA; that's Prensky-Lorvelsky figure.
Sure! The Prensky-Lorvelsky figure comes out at 6626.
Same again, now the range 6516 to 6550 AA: 6542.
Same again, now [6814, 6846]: 6830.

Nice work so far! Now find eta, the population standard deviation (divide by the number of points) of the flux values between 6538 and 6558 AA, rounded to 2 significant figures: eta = 0.017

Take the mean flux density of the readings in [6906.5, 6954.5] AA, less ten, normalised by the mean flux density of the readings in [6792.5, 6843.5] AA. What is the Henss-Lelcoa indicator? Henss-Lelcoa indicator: -18.7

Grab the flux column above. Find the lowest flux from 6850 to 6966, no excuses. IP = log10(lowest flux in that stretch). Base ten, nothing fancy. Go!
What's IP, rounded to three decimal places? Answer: -0.377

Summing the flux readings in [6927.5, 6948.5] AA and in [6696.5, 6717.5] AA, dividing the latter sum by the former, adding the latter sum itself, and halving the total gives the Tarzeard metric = 2.29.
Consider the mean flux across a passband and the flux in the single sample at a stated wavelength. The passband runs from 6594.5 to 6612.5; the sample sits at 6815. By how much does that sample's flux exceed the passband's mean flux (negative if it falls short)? -0.067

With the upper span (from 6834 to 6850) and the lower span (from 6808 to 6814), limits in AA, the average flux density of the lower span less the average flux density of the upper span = -0.03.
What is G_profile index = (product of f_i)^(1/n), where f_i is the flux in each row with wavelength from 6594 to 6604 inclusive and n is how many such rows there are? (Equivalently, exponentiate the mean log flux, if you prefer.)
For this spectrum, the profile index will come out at 0.58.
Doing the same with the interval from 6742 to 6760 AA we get 0.51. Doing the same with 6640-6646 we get 0.53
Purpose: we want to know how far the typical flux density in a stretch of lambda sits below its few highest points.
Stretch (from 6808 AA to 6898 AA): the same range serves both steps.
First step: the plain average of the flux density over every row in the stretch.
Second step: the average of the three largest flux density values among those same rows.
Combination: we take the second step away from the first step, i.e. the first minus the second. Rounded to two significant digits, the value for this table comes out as -0.076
